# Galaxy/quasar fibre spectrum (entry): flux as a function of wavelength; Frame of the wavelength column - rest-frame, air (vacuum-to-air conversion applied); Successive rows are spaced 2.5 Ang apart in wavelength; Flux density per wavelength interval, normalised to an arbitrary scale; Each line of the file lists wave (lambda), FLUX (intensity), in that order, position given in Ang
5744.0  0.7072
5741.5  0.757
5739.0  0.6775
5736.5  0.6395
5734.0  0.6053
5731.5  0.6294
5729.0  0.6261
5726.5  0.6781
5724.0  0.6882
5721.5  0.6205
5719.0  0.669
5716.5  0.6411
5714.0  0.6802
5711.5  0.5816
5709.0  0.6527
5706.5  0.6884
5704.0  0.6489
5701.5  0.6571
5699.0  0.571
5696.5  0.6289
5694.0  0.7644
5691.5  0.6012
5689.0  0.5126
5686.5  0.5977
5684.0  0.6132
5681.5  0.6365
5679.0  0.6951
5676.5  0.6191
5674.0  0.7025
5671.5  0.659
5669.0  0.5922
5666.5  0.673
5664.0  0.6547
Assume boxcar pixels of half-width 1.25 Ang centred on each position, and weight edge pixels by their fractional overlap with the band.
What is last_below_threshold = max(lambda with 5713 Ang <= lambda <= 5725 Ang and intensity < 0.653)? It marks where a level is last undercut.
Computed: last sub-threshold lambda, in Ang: 5721.5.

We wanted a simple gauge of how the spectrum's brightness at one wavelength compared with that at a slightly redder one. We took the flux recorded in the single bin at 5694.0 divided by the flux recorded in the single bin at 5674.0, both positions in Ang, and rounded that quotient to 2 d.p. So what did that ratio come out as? 1.09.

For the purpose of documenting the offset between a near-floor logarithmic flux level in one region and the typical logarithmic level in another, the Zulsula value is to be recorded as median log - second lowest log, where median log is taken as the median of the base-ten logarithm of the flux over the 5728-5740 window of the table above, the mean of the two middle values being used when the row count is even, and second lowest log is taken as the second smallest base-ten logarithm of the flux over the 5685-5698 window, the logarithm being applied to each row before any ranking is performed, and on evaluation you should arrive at 0.022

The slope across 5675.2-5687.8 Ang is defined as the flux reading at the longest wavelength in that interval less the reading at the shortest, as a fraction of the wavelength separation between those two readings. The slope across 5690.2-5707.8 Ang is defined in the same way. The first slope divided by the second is -0.37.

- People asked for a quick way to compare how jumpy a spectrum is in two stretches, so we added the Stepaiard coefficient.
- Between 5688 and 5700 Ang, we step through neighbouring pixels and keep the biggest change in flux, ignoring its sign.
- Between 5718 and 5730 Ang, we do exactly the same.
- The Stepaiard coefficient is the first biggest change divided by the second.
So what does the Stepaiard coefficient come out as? 2.4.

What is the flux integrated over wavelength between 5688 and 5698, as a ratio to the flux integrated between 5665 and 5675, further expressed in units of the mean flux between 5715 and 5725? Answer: 1.46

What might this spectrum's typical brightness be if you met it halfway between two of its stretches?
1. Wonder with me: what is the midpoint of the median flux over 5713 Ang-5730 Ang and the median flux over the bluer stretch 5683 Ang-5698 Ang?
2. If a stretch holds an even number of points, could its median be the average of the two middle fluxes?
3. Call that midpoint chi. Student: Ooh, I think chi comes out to 0.638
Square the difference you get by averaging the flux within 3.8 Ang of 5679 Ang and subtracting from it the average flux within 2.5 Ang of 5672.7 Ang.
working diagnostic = 0.0009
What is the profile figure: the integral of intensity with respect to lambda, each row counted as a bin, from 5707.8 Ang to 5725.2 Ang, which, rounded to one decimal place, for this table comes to 11.3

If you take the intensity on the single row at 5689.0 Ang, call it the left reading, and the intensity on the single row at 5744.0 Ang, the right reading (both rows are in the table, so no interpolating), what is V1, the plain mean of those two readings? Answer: 0.610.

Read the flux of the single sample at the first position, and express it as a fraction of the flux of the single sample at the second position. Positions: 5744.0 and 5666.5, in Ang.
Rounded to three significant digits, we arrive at 1.05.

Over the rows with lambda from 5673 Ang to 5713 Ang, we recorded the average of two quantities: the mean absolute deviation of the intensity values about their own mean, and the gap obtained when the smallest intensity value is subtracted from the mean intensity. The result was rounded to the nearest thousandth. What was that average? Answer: 0.084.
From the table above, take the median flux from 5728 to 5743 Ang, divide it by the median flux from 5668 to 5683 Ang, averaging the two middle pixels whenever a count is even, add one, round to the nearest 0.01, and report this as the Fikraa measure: 1.98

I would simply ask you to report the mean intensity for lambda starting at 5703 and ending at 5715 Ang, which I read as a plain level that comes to 0.650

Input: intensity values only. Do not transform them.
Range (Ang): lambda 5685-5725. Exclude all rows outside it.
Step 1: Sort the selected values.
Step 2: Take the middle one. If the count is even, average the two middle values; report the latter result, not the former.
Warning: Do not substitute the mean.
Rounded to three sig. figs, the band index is 0.645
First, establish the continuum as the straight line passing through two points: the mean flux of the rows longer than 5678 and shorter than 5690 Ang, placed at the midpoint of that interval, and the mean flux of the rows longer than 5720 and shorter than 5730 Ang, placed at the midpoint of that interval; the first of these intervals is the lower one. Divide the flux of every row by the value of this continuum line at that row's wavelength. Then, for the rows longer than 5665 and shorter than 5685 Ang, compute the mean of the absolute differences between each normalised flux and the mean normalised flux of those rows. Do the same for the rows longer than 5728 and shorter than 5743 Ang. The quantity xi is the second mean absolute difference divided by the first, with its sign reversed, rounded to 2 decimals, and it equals -0.93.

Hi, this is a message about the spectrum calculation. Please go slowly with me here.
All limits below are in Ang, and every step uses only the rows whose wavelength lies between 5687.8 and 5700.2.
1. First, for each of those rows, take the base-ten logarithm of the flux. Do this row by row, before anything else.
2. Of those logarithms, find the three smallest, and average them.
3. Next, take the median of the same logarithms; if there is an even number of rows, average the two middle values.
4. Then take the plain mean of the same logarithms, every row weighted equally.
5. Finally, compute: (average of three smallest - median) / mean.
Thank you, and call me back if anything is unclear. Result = 0.14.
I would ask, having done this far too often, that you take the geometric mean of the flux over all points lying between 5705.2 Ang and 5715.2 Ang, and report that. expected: 0.649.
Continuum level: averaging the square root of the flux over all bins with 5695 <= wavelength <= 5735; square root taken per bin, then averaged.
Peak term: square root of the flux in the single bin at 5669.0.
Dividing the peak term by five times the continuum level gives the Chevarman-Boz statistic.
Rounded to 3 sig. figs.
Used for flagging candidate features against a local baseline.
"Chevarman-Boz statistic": 0.192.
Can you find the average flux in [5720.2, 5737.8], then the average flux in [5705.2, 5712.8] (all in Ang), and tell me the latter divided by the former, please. 1.00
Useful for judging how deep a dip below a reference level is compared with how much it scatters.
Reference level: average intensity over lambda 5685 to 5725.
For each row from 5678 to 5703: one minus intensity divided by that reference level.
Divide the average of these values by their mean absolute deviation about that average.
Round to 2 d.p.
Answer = 0.20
